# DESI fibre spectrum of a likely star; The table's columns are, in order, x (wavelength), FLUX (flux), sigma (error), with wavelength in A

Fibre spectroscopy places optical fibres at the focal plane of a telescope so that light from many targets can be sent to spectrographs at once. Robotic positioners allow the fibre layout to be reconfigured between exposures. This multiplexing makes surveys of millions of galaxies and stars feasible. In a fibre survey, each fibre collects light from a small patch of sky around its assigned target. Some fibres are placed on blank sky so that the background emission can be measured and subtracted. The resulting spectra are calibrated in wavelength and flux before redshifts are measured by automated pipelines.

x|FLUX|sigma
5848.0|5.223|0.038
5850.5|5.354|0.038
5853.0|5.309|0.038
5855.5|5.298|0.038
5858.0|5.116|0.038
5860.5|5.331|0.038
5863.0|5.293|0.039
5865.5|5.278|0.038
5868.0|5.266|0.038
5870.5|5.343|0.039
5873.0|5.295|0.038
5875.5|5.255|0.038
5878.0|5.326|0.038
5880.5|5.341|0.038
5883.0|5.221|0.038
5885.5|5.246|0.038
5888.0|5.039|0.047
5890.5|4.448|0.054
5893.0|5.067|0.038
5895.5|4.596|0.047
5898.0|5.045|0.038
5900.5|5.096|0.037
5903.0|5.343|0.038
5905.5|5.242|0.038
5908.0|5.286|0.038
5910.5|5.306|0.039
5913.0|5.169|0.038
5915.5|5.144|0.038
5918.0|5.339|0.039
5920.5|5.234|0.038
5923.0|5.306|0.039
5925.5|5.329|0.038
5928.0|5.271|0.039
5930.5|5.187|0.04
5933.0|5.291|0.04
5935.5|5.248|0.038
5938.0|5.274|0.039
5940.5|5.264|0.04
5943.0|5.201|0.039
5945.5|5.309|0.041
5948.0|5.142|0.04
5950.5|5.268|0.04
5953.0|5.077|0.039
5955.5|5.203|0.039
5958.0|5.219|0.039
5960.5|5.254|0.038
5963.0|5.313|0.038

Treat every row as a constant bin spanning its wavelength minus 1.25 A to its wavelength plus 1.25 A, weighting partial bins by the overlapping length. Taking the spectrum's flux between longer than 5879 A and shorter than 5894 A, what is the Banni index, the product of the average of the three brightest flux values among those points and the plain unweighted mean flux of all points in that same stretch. 26.7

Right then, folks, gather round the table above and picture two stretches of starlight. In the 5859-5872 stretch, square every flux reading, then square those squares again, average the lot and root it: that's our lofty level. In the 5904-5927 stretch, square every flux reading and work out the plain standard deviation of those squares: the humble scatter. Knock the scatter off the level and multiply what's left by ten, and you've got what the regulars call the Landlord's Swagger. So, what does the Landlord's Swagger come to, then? 274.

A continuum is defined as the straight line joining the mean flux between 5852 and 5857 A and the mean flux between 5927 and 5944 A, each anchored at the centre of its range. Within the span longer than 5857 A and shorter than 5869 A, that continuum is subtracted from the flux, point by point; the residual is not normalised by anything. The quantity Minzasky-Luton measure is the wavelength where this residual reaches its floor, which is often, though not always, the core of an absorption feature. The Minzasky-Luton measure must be 5858.0 A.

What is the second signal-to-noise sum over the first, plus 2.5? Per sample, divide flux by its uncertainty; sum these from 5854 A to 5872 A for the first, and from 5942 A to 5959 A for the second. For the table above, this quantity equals 3.45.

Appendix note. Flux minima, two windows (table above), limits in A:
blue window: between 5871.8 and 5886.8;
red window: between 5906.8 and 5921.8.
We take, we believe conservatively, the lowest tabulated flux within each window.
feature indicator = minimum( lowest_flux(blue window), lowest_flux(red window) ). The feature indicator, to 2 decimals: 5.14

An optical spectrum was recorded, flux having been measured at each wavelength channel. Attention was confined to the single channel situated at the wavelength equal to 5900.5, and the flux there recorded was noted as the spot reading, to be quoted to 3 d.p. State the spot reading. 5.096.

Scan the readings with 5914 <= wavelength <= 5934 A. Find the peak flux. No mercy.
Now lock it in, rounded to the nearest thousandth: 5.339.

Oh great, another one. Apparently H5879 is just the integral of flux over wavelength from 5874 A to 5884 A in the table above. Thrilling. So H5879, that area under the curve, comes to 52.9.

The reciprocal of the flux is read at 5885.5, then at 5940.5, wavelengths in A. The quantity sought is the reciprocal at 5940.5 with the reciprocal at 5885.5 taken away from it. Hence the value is -0.001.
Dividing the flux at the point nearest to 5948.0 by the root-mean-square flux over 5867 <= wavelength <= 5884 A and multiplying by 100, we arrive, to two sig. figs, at 97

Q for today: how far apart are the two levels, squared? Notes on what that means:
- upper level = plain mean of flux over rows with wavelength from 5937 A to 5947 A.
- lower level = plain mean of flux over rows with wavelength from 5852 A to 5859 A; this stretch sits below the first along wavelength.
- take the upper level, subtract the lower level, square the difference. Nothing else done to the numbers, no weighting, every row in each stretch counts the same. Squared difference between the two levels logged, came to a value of 0.000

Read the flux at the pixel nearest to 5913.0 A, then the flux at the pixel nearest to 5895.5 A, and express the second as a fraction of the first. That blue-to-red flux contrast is 0.89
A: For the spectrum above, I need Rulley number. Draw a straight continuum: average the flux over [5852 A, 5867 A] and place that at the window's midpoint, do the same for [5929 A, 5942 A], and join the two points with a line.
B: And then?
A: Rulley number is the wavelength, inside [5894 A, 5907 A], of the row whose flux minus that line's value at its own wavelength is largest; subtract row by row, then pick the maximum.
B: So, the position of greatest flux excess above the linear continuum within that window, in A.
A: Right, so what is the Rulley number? 5903.0 A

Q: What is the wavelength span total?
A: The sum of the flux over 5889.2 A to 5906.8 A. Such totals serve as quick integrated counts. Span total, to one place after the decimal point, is 34.8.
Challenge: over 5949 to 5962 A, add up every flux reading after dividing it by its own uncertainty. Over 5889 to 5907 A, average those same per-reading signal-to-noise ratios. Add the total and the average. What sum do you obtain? 791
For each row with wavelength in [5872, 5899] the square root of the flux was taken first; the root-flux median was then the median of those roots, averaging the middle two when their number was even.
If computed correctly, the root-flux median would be 2.285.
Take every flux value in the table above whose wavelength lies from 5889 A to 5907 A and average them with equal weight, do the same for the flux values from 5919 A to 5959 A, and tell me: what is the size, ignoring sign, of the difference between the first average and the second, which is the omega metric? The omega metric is 0.26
